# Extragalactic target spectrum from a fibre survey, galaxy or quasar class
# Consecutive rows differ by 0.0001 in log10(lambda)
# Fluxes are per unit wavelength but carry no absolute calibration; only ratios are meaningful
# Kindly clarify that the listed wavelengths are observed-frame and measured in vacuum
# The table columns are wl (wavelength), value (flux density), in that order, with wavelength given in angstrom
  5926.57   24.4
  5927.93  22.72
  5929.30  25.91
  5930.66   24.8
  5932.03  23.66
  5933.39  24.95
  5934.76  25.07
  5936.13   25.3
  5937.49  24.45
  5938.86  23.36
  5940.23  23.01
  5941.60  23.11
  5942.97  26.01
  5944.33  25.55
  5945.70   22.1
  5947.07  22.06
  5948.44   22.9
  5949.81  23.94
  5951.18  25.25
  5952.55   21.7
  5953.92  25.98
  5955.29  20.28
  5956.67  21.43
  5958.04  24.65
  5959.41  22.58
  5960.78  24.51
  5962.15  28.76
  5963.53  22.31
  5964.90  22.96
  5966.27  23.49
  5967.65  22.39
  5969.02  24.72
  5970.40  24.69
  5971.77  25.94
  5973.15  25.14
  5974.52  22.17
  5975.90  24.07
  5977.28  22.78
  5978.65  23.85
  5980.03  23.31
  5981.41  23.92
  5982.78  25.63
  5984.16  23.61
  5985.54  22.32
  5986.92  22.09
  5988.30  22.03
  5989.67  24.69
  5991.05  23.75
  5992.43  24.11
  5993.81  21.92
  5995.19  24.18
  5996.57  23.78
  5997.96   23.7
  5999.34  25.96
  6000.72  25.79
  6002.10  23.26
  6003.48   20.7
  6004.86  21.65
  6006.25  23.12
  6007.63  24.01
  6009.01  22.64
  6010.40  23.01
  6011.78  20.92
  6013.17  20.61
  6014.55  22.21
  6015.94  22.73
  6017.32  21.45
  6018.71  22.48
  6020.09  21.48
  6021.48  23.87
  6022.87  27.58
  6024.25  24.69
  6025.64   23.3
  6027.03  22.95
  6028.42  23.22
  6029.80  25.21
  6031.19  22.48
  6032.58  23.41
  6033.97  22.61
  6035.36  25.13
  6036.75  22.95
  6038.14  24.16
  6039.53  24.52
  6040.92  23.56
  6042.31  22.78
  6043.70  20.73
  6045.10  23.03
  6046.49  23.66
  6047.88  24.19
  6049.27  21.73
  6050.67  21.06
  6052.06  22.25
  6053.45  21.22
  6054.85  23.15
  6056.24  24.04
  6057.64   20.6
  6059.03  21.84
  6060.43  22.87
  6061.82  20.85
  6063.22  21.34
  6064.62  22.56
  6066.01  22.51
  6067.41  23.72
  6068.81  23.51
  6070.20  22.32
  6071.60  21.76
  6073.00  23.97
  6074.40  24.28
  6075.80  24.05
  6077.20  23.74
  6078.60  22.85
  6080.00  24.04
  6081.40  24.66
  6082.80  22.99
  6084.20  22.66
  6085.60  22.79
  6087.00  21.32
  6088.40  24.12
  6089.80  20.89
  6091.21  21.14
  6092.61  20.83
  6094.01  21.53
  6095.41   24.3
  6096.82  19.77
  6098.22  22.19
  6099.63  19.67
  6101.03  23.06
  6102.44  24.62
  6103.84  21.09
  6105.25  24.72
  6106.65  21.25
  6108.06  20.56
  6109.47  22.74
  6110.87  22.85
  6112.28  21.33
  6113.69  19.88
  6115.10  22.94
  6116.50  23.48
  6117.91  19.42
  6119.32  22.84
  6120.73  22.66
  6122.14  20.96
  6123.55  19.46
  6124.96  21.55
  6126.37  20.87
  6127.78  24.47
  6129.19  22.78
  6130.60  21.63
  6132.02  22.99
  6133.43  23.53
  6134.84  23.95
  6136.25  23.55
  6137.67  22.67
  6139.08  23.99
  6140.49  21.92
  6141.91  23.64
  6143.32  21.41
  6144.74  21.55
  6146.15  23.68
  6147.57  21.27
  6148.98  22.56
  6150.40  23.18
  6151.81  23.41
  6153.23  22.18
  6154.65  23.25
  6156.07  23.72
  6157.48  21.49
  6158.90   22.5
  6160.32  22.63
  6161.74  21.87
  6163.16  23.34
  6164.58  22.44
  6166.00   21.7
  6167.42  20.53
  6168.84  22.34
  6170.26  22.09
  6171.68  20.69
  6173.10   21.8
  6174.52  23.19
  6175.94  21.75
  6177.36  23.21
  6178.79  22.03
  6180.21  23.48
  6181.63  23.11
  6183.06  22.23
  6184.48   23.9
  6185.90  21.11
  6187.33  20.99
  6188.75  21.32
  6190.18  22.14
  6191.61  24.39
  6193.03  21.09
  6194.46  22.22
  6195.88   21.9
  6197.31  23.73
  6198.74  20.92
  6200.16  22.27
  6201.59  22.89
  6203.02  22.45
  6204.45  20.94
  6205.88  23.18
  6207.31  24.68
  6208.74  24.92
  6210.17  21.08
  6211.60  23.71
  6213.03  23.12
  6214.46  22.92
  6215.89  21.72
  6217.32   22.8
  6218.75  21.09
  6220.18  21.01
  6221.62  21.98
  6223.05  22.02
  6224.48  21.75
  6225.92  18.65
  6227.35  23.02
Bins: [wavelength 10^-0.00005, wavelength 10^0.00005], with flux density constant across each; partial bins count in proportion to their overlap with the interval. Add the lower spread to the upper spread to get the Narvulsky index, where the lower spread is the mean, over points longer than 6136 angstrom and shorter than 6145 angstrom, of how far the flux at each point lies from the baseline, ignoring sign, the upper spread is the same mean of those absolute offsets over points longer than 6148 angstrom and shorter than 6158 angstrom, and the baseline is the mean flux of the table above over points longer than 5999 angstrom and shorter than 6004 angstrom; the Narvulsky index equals 2.37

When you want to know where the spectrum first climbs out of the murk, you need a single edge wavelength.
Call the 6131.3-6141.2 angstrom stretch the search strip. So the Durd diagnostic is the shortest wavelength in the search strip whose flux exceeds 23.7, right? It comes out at 6134.84 angstrom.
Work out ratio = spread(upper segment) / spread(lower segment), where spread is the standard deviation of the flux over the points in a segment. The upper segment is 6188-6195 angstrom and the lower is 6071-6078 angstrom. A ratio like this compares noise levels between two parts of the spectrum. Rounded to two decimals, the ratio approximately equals 1.27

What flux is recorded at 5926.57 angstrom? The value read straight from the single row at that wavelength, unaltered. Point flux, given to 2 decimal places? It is 24.40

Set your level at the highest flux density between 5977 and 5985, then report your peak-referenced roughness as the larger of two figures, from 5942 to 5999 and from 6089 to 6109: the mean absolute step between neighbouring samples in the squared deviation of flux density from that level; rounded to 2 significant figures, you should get 16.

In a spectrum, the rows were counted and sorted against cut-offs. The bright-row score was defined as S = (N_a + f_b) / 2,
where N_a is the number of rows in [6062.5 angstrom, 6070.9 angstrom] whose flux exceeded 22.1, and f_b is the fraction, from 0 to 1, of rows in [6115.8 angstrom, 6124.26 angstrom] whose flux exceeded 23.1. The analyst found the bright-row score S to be 2.6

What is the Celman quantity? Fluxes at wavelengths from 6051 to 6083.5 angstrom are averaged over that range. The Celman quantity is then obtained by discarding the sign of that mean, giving 22.8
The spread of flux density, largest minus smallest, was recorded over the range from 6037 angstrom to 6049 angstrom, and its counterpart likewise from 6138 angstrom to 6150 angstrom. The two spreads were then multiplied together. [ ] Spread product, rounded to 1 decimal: 10.3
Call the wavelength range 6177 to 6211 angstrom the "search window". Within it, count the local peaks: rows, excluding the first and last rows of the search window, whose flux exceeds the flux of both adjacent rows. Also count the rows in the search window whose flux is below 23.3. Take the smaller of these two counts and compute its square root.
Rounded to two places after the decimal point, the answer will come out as 2.65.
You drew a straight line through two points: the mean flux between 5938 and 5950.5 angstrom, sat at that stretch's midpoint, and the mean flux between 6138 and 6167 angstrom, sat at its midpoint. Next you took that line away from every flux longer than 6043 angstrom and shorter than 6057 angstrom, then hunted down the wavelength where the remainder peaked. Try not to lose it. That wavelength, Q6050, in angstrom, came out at 6047.88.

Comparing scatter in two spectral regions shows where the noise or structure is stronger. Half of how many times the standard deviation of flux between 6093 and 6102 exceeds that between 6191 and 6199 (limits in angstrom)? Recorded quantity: 0.6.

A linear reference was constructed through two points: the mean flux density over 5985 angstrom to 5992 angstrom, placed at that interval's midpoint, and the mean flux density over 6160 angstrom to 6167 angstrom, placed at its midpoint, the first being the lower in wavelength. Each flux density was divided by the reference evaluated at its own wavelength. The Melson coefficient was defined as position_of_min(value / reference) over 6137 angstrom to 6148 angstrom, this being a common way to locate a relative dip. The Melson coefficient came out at 6147.57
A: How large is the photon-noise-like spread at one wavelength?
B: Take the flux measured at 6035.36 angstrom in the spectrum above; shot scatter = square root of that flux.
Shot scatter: 5.01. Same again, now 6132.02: 4.79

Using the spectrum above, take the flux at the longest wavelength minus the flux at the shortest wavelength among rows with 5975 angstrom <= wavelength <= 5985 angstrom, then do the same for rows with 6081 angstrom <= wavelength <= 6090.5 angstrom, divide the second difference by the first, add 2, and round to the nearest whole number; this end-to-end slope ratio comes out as 10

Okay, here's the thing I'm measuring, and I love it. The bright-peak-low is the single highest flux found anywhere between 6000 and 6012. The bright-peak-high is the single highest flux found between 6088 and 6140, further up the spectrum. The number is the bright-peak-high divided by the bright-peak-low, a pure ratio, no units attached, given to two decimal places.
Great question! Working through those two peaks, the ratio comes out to 0.96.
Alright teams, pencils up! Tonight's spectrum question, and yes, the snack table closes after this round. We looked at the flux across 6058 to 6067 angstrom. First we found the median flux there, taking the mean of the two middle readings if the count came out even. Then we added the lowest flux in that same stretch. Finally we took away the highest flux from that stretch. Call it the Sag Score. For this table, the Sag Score 20.2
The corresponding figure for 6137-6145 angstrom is 19.7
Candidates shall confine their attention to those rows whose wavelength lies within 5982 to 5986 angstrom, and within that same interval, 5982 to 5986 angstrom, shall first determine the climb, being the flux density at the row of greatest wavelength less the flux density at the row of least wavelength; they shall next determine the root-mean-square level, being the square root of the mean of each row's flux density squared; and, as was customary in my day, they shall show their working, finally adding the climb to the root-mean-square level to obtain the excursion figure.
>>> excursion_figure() 21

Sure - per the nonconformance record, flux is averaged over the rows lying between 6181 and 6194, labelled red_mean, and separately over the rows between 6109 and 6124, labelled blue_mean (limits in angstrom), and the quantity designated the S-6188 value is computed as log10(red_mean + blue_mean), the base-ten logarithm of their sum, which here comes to 1.64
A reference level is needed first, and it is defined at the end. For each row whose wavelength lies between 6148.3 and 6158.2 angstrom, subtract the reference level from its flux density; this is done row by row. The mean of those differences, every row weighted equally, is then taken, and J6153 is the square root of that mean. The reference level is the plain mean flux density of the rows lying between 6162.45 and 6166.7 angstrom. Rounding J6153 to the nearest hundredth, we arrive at 0.58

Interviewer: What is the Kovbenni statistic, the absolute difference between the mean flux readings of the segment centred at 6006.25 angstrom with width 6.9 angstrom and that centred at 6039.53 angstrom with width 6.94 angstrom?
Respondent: 1.17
